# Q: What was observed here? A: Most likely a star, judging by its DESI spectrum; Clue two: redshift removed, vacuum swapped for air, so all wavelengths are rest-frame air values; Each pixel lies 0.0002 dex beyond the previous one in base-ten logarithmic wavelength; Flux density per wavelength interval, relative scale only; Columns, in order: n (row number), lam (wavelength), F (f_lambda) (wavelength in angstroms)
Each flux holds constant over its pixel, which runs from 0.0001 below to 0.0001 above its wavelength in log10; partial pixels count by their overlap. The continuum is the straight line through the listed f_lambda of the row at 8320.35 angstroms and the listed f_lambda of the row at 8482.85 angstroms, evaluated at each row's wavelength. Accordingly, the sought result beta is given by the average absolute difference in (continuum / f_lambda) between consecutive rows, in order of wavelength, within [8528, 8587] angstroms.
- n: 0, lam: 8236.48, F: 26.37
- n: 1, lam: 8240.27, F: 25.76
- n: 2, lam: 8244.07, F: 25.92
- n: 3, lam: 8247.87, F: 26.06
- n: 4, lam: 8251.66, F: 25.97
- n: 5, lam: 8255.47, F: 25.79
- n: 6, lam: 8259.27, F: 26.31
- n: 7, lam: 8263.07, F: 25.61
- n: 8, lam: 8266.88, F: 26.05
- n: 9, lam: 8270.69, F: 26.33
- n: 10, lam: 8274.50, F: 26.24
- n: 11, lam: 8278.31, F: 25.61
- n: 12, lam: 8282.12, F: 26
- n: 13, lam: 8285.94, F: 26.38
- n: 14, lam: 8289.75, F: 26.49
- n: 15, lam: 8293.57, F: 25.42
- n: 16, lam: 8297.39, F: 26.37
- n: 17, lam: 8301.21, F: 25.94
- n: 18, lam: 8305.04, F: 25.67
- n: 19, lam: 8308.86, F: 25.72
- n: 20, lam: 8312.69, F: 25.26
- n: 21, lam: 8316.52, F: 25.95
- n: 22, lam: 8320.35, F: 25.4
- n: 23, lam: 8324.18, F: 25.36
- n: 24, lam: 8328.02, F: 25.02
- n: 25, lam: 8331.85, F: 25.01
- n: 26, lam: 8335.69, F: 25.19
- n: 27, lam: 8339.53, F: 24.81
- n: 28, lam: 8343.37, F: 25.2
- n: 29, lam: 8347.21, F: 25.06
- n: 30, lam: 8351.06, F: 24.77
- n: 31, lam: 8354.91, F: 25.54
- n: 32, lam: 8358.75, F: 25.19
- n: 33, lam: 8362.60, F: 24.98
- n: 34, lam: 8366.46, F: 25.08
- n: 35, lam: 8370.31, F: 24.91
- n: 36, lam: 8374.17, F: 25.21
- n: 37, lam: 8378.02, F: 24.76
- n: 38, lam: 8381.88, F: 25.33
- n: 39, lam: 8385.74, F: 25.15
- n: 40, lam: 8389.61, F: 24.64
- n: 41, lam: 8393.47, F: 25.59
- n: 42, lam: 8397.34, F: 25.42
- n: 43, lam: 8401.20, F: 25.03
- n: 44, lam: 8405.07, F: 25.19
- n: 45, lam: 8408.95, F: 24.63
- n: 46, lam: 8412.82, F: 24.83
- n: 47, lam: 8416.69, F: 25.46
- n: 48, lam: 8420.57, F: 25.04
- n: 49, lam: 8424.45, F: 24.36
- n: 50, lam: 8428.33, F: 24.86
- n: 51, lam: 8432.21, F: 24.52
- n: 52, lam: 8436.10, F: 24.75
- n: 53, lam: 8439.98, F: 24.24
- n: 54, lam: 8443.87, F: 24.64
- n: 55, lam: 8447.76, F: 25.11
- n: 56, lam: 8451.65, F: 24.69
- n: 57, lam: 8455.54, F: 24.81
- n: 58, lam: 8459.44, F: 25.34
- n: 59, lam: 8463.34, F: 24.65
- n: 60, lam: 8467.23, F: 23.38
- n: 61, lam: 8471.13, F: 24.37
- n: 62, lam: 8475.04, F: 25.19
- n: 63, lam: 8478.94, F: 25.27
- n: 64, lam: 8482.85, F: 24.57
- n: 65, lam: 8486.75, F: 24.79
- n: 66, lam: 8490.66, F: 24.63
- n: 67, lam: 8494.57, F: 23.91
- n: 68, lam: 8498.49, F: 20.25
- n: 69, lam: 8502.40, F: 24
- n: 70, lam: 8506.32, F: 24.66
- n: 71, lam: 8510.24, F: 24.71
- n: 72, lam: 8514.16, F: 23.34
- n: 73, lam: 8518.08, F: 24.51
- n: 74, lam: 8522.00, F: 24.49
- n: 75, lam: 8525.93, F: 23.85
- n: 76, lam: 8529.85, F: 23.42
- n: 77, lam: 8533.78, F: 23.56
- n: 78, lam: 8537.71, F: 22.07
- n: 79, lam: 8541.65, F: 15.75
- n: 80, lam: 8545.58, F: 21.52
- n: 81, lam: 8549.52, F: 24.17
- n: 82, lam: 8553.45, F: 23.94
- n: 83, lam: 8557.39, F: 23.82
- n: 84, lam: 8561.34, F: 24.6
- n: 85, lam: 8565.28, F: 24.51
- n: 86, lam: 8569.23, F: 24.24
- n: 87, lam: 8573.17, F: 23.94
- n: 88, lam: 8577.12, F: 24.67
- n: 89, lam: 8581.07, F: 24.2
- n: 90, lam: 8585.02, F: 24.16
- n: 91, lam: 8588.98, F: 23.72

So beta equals 0.084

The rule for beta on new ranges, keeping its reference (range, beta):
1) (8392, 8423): 0.014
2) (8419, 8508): 0.037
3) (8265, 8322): 0.017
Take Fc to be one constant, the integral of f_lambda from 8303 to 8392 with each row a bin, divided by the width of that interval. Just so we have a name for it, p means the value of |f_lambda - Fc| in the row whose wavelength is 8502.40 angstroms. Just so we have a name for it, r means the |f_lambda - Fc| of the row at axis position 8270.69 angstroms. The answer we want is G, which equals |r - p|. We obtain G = 0.0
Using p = 1.18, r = 1.15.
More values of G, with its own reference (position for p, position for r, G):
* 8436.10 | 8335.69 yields 0.4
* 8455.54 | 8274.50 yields 0.7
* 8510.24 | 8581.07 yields 0.5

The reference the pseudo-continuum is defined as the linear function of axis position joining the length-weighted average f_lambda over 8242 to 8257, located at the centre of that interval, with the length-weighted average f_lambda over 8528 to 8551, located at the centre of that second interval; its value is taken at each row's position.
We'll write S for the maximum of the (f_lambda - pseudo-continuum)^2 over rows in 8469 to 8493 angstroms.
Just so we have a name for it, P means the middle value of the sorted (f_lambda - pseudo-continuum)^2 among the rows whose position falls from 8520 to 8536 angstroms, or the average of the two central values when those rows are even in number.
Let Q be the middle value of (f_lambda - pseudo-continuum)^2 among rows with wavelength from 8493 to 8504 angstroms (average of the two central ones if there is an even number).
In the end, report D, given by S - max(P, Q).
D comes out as 3.8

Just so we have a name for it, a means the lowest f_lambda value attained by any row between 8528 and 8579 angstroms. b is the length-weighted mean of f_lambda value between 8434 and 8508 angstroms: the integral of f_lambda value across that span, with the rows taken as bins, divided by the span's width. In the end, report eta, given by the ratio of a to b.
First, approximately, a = 15.75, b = 24.4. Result 0.65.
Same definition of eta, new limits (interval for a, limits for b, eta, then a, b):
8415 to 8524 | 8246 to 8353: 0.79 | 20.25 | 25.7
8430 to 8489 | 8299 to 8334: 0.92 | 23.38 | 25.5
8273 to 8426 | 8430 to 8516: 1.00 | 24.36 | 24.4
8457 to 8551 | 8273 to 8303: 0.60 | 15.75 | 26.1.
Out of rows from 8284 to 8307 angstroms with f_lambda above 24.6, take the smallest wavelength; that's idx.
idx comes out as 8285.94 angstroms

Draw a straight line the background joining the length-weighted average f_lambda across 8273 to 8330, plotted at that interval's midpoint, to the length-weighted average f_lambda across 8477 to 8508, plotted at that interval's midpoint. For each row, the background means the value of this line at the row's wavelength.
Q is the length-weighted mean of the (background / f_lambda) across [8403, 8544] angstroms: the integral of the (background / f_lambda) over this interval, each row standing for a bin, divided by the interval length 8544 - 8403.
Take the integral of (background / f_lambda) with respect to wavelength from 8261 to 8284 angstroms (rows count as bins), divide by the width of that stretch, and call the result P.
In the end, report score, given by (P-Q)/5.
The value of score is -0.001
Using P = 1.00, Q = 1.010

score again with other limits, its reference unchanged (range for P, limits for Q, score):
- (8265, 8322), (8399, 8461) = 0.002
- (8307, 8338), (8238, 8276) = 0.000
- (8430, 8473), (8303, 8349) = -0.004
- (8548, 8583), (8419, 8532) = -0.006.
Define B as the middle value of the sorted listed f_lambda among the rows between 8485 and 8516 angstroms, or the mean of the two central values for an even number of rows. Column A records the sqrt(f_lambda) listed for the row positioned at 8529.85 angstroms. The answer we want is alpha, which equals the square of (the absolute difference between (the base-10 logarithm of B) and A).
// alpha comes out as 11.9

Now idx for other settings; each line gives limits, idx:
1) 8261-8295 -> 8263.07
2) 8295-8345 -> 8297.39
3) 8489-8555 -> 8490.66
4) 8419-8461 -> 8420.57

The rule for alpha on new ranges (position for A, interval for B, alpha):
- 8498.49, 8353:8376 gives 9.6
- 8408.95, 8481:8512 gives 12.8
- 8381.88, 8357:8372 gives 13.2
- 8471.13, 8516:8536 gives 12.7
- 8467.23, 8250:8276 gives 11.7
